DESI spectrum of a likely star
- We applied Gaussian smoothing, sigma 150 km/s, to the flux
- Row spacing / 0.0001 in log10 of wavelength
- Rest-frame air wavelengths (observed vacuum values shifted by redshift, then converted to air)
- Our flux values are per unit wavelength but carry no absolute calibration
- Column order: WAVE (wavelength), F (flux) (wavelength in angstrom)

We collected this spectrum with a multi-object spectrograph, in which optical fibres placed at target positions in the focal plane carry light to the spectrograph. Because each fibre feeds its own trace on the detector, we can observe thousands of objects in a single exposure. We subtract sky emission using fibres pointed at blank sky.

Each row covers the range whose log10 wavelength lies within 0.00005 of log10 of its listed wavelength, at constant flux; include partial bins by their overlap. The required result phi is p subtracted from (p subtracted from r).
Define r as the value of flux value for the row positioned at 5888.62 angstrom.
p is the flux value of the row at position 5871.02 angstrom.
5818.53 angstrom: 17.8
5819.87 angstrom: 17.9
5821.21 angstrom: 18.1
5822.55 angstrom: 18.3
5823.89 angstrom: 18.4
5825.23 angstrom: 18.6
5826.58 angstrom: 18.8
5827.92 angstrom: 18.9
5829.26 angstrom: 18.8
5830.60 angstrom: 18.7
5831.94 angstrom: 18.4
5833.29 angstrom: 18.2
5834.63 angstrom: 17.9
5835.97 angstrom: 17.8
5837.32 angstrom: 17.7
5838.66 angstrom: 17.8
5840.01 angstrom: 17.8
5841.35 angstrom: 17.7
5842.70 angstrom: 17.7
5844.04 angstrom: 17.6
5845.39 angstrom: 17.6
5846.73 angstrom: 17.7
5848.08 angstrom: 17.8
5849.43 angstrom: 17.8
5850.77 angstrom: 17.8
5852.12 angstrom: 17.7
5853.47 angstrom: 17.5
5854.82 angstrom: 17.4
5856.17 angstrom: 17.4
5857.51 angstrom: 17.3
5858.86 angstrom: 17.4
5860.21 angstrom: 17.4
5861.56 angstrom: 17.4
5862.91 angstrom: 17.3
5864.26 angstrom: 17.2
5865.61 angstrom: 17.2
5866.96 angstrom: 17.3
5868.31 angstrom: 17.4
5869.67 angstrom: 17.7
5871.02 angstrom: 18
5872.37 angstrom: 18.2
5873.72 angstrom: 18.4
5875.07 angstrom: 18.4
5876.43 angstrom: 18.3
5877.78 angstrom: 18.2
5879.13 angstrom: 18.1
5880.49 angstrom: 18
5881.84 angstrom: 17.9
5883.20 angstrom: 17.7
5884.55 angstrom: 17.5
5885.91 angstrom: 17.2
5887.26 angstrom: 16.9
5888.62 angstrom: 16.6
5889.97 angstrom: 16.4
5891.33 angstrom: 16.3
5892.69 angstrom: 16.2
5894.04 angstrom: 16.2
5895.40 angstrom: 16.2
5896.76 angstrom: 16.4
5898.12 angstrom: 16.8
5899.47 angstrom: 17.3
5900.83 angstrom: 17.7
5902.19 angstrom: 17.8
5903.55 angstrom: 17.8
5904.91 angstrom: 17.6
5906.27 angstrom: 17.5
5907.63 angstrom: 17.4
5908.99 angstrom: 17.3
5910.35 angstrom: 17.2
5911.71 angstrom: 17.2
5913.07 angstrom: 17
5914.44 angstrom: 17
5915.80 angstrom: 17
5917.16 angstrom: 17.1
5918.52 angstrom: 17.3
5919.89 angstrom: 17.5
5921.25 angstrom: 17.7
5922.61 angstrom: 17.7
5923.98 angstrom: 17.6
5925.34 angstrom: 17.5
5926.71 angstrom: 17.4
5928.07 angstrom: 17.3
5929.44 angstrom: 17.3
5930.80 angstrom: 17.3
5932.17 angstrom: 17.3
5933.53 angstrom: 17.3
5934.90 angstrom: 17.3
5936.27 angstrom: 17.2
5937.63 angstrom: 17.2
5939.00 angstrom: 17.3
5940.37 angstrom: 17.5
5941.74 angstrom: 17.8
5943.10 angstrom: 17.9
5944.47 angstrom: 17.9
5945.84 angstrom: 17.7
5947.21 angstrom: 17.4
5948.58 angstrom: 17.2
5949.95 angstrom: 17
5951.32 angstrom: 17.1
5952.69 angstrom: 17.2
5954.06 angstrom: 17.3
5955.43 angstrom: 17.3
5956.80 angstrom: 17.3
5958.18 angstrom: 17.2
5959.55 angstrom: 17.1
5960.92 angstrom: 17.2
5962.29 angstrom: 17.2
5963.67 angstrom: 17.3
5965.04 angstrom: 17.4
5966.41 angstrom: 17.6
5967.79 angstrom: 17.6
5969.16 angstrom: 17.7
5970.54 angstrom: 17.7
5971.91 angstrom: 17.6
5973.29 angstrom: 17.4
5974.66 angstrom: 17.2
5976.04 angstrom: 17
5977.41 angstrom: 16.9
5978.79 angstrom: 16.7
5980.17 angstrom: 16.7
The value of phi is -19.4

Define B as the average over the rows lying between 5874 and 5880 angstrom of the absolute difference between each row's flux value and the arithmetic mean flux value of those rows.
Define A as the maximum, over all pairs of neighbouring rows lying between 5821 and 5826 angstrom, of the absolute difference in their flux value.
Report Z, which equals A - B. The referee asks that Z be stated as 0.10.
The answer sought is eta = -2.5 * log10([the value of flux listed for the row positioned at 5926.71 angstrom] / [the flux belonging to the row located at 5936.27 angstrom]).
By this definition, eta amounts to -0.01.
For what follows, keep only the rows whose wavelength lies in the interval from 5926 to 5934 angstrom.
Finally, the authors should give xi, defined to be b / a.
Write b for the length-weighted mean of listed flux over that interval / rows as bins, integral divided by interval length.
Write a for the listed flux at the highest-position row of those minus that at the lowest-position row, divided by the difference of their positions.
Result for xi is -1181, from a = -0.01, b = 17.3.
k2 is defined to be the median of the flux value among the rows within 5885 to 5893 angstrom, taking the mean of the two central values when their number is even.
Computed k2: 16.5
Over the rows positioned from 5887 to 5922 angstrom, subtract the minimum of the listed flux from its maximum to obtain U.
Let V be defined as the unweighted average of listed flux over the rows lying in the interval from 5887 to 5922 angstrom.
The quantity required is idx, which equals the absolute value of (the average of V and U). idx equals 9.3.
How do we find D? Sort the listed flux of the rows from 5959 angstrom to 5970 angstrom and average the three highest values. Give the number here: 17.6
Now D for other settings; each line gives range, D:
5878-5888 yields 18.0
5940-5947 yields 17.9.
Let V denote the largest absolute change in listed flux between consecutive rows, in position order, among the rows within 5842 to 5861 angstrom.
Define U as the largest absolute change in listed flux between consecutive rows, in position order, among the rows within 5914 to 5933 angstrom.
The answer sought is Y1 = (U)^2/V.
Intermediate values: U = 0.20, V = 0.20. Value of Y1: 0.20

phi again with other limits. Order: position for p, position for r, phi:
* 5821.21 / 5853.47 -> -18.7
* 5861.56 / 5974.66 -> -17.6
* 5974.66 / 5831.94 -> -16.0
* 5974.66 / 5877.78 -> -16.2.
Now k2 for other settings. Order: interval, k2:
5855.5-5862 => 17.4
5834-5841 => 17.8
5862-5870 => 17.3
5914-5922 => 17.2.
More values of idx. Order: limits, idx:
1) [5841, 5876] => 9.4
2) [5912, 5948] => 9.2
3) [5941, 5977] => 9.1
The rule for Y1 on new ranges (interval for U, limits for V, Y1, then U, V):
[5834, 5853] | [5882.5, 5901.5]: 0.02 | 0.10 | 0.50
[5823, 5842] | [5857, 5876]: 0.30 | 0.30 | 0.30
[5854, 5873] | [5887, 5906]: 0.18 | 0.30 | 0.50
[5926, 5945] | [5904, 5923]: 0.45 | 0.30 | 0.20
